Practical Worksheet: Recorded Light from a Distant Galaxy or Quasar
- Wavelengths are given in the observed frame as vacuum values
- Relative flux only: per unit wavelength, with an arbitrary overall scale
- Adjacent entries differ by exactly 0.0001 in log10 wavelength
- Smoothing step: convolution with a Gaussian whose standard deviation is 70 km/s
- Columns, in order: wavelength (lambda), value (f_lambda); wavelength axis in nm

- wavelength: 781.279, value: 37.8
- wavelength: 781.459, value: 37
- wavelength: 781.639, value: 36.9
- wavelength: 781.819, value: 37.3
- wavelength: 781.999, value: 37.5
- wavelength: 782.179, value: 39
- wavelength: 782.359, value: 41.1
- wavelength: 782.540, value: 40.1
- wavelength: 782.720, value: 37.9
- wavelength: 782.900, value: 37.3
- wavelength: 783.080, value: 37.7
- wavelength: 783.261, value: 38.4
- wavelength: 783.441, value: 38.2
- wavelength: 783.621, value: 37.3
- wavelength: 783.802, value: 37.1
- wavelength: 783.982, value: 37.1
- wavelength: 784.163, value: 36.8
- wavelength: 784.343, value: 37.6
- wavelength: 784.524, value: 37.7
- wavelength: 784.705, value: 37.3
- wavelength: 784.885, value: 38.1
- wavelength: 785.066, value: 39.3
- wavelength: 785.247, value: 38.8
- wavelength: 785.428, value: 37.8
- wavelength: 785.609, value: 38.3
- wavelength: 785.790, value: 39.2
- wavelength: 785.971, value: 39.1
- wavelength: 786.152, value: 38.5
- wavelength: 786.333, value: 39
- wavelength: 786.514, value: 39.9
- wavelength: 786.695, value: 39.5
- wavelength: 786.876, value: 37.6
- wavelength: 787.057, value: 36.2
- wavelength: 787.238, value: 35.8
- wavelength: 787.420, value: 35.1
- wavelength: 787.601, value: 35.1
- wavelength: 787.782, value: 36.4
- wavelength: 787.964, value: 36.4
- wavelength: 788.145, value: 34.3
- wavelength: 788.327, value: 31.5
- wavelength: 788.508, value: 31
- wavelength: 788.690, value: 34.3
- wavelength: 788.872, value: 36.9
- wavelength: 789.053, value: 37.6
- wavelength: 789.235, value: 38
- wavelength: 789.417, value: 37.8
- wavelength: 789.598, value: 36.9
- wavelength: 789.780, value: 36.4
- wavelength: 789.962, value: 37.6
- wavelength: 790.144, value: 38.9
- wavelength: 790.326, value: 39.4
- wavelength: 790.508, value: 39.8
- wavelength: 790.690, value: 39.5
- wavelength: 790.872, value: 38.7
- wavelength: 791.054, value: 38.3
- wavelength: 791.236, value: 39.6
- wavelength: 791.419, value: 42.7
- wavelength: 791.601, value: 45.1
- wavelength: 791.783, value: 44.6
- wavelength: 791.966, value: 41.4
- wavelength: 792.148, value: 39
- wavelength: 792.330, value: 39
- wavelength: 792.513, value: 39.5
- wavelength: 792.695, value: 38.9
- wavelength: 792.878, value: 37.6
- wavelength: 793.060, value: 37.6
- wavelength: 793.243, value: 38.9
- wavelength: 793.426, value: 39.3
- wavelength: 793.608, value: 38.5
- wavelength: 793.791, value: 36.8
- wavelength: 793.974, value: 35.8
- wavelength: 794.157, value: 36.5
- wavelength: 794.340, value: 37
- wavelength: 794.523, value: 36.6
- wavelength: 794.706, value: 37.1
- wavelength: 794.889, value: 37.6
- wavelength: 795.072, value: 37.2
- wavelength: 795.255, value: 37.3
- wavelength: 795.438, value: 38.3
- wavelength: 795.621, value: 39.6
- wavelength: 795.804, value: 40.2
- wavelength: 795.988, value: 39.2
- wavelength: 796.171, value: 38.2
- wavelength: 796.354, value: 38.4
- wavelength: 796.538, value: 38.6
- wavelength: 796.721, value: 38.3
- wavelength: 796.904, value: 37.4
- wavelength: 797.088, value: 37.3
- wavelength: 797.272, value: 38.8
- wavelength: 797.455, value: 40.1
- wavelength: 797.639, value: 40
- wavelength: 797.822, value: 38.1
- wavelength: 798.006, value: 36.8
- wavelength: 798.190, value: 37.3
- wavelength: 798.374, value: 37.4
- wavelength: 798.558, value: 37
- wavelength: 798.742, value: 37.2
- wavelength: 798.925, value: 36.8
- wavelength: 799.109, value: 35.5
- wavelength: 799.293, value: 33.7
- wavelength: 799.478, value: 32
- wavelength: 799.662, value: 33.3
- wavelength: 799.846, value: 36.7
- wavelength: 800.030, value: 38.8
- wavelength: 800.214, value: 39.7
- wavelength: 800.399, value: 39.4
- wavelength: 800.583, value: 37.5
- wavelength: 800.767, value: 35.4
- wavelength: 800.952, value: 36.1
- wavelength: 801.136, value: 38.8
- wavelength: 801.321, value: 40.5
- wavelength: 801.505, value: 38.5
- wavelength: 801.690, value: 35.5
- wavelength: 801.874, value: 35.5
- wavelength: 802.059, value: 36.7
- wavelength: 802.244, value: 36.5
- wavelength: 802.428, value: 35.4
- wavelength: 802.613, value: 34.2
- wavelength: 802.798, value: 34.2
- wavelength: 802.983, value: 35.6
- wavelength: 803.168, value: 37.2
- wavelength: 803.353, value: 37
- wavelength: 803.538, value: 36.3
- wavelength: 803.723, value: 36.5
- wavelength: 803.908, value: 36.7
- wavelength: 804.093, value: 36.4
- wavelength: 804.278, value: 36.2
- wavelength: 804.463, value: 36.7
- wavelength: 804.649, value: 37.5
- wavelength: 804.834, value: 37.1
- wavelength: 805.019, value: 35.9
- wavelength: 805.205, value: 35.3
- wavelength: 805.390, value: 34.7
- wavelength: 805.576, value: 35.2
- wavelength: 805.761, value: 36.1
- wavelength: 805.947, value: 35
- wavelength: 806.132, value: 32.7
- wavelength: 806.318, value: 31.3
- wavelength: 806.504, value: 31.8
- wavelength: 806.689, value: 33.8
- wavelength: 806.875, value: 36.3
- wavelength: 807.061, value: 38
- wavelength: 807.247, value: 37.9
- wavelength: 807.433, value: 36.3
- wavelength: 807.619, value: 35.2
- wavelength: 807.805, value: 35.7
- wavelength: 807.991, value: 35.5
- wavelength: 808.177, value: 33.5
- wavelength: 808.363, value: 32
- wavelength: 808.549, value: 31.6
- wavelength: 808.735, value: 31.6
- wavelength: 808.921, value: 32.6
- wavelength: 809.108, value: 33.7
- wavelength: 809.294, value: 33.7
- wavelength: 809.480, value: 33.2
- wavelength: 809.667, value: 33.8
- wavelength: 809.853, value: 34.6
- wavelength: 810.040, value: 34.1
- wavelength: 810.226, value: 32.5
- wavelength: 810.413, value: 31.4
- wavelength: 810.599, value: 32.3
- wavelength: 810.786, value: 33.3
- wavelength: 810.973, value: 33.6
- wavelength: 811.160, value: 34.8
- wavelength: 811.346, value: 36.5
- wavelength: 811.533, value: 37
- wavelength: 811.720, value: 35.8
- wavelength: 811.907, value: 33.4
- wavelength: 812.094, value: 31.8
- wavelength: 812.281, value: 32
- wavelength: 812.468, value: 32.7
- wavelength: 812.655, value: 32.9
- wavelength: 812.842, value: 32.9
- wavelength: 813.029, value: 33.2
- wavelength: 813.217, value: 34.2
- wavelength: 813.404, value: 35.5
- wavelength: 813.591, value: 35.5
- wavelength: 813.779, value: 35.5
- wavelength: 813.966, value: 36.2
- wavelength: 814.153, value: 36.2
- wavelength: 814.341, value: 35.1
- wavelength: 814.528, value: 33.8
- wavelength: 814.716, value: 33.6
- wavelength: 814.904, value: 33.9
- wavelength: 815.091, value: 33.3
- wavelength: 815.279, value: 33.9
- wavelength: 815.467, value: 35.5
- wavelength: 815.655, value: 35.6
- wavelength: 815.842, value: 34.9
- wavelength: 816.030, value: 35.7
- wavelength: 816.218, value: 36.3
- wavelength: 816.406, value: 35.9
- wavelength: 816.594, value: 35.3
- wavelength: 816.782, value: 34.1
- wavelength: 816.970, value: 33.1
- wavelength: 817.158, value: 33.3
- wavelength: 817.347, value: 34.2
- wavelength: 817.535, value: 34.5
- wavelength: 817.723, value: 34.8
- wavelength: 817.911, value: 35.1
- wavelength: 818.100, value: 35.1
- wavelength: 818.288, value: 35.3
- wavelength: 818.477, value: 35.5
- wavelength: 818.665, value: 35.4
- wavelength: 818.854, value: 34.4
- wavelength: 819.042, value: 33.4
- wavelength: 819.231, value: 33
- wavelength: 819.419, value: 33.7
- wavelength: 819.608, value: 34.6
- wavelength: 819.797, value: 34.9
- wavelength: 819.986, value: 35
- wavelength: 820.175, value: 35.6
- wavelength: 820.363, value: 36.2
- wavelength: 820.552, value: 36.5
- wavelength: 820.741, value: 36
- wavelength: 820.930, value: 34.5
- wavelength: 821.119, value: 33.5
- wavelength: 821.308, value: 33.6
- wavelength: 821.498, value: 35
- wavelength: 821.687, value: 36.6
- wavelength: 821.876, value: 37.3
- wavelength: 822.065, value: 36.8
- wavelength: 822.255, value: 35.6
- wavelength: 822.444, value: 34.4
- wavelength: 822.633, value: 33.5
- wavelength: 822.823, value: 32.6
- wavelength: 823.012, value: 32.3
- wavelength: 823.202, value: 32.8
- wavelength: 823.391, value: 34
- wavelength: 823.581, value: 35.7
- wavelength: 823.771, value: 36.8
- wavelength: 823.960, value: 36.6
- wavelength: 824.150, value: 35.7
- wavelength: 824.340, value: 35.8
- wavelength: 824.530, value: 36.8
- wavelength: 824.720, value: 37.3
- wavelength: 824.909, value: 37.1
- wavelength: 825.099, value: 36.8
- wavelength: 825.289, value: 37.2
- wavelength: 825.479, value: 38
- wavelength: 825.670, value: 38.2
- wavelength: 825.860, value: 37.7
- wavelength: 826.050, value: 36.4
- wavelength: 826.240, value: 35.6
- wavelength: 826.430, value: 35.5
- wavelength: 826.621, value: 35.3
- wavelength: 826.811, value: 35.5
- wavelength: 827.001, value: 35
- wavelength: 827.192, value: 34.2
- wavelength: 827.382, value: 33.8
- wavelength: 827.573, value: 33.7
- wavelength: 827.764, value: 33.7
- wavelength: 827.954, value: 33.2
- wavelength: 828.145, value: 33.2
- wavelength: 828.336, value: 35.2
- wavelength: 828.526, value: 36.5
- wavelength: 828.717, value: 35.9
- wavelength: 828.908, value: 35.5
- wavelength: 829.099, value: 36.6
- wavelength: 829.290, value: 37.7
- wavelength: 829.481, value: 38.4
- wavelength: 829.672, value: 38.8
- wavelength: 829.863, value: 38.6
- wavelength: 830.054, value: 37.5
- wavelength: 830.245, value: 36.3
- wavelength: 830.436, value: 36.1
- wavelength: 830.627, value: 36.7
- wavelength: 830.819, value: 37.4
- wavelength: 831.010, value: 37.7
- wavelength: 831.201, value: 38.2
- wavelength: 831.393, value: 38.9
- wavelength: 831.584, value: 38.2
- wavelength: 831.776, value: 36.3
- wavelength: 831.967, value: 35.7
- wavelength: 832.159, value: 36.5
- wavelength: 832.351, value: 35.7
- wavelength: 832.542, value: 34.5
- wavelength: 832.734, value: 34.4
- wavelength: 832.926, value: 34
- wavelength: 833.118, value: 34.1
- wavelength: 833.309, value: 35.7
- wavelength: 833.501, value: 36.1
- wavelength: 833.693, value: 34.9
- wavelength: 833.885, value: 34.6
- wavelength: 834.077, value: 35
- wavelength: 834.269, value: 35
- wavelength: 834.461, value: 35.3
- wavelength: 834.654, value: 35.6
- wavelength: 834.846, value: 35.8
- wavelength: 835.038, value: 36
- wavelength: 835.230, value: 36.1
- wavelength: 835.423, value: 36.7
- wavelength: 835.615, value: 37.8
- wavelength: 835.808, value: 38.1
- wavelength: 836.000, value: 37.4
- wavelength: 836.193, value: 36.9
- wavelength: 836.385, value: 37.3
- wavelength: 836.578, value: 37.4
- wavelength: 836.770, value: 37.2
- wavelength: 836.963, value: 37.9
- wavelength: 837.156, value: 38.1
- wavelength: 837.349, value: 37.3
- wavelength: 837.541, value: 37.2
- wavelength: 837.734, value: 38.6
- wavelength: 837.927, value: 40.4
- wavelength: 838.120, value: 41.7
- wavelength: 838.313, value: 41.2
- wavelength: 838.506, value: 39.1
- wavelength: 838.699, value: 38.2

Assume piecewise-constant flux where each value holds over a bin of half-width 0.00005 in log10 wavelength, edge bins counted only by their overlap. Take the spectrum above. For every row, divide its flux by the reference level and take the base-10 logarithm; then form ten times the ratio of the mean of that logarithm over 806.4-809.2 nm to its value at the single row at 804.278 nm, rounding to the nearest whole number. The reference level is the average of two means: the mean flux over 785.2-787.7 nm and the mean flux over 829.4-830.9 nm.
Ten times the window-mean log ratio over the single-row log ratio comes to 24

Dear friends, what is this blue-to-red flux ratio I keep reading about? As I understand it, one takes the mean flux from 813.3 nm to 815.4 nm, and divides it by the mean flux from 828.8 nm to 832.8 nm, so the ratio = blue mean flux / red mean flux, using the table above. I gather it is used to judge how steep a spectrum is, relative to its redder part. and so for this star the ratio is 0.94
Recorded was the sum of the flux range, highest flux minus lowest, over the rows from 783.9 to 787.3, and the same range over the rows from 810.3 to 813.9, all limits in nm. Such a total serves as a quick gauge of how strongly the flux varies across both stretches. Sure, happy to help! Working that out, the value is 10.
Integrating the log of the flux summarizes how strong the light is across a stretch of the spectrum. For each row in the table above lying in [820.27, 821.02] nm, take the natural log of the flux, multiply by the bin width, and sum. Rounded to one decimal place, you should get 2.7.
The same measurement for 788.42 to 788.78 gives 1.3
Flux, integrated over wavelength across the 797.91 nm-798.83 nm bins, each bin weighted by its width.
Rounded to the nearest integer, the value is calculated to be 34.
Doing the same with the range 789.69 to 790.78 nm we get 42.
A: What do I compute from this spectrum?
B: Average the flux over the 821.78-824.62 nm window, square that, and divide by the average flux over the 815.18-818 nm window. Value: 35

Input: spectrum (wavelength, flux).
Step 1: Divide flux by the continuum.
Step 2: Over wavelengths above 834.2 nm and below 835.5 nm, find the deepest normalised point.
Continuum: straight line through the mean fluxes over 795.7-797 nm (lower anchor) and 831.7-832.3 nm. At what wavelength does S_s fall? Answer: 834.269 nm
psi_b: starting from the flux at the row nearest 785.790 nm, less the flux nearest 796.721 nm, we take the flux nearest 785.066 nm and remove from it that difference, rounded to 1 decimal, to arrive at 38.4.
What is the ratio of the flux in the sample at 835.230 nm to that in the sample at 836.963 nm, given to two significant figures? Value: 0.95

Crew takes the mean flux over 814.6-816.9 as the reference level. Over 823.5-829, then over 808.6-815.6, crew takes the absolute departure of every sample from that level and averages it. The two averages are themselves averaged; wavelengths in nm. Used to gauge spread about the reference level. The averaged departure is 1.5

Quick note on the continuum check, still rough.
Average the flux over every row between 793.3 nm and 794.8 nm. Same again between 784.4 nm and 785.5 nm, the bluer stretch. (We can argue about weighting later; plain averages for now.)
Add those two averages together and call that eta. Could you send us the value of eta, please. 75.4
